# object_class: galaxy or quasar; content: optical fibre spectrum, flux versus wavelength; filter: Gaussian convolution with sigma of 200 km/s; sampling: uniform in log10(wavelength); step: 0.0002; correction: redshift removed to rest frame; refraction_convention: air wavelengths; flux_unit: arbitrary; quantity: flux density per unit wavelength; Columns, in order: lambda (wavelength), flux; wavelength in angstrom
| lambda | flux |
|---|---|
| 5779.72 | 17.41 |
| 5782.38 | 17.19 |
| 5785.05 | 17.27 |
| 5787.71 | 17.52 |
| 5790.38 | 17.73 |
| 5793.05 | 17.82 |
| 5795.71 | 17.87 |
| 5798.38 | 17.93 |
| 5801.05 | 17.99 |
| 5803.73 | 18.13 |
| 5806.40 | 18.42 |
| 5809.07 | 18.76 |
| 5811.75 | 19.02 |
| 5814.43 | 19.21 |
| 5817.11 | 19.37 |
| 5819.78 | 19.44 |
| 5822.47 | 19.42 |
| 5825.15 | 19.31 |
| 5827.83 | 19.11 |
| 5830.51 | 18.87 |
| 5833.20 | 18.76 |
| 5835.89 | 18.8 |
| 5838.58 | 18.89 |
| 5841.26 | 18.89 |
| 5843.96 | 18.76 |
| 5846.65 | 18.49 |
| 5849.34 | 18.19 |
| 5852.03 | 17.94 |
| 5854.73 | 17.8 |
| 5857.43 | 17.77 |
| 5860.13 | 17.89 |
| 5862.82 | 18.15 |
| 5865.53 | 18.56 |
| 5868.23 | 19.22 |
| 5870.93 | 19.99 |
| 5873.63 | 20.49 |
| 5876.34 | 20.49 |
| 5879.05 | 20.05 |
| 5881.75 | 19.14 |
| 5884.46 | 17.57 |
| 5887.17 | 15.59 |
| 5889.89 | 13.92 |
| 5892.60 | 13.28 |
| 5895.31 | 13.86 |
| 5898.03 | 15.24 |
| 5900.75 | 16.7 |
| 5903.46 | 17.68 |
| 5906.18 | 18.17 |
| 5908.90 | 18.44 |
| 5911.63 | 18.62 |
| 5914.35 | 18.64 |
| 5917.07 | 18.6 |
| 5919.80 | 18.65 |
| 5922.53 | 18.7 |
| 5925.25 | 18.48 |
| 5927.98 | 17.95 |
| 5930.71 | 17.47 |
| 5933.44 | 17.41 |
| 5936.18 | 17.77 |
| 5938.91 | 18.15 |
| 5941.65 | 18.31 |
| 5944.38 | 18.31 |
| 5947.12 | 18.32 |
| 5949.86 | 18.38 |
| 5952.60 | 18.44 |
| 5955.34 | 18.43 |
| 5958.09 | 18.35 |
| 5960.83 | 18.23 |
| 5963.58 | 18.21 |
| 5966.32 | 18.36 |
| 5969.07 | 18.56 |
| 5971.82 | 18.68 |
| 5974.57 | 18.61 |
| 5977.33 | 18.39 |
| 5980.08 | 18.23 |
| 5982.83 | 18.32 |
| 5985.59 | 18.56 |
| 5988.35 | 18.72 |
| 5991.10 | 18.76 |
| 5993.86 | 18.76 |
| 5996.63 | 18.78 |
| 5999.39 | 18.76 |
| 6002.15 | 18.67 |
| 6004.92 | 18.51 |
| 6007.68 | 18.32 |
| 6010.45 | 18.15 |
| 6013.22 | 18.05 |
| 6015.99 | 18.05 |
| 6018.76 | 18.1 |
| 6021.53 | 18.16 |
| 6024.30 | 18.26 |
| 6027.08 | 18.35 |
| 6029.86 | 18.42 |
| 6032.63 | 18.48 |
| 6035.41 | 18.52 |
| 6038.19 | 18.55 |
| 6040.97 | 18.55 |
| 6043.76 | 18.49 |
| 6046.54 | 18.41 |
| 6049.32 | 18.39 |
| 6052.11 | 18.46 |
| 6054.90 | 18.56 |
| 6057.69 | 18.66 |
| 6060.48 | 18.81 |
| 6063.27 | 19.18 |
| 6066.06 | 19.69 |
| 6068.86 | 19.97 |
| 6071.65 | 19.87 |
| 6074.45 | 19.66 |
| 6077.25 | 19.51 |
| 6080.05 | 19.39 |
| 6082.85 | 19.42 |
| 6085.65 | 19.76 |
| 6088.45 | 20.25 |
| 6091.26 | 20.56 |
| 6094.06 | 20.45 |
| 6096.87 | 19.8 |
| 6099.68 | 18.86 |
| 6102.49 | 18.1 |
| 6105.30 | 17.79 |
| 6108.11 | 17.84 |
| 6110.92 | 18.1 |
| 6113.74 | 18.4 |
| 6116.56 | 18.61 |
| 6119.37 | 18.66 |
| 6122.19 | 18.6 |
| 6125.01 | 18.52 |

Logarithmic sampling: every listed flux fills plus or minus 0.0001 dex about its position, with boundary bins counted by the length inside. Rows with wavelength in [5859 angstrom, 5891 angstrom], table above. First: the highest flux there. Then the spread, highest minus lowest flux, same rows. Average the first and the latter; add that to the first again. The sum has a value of 34.0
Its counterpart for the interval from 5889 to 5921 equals 30.7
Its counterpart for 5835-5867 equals 28.9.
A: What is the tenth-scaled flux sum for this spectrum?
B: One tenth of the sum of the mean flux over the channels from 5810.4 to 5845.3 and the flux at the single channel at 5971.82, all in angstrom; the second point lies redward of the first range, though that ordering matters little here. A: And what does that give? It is 3.77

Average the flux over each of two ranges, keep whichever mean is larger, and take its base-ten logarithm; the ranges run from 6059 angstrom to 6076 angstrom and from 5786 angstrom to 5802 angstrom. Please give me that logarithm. 1.29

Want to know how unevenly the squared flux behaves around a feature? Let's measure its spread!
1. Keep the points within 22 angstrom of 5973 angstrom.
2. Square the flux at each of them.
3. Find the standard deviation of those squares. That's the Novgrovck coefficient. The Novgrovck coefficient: 7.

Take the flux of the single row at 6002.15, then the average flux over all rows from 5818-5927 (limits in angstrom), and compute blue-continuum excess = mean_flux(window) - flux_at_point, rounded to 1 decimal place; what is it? -0.5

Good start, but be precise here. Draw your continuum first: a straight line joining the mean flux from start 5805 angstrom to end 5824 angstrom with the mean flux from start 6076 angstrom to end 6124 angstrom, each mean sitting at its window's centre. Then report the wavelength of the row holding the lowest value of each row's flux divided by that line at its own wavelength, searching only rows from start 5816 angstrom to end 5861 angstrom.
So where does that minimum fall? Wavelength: 5857.43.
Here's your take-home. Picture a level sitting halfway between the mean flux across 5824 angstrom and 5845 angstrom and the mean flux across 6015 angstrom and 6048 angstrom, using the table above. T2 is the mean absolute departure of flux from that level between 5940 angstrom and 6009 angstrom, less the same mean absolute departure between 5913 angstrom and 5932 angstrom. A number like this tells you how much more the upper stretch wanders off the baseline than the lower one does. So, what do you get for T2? -0.1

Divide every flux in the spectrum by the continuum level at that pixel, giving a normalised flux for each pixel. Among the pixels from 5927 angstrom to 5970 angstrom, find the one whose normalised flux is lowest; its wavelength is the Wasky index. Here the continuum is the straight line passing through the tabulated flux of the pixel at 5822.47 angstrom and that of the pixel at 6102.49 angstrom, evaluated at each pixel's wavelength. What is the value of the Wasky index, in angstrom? 5933.44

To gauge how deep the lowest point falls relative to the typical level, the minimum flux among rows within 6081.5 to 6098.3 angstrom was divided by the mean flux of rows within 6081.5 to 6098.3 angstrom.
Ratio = 0.969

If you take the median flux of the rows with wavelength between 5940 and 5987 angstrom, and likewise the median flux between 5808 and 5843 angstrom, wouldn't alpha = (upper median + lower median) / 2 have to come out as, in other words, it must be 18.69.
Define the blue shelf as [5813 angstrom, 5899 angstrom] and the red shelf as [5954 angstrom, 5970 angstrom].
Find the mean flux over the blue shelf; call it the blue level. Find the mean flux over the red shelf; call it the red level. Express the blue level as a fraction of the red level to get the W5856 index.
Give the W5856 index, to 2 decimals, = 0.99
